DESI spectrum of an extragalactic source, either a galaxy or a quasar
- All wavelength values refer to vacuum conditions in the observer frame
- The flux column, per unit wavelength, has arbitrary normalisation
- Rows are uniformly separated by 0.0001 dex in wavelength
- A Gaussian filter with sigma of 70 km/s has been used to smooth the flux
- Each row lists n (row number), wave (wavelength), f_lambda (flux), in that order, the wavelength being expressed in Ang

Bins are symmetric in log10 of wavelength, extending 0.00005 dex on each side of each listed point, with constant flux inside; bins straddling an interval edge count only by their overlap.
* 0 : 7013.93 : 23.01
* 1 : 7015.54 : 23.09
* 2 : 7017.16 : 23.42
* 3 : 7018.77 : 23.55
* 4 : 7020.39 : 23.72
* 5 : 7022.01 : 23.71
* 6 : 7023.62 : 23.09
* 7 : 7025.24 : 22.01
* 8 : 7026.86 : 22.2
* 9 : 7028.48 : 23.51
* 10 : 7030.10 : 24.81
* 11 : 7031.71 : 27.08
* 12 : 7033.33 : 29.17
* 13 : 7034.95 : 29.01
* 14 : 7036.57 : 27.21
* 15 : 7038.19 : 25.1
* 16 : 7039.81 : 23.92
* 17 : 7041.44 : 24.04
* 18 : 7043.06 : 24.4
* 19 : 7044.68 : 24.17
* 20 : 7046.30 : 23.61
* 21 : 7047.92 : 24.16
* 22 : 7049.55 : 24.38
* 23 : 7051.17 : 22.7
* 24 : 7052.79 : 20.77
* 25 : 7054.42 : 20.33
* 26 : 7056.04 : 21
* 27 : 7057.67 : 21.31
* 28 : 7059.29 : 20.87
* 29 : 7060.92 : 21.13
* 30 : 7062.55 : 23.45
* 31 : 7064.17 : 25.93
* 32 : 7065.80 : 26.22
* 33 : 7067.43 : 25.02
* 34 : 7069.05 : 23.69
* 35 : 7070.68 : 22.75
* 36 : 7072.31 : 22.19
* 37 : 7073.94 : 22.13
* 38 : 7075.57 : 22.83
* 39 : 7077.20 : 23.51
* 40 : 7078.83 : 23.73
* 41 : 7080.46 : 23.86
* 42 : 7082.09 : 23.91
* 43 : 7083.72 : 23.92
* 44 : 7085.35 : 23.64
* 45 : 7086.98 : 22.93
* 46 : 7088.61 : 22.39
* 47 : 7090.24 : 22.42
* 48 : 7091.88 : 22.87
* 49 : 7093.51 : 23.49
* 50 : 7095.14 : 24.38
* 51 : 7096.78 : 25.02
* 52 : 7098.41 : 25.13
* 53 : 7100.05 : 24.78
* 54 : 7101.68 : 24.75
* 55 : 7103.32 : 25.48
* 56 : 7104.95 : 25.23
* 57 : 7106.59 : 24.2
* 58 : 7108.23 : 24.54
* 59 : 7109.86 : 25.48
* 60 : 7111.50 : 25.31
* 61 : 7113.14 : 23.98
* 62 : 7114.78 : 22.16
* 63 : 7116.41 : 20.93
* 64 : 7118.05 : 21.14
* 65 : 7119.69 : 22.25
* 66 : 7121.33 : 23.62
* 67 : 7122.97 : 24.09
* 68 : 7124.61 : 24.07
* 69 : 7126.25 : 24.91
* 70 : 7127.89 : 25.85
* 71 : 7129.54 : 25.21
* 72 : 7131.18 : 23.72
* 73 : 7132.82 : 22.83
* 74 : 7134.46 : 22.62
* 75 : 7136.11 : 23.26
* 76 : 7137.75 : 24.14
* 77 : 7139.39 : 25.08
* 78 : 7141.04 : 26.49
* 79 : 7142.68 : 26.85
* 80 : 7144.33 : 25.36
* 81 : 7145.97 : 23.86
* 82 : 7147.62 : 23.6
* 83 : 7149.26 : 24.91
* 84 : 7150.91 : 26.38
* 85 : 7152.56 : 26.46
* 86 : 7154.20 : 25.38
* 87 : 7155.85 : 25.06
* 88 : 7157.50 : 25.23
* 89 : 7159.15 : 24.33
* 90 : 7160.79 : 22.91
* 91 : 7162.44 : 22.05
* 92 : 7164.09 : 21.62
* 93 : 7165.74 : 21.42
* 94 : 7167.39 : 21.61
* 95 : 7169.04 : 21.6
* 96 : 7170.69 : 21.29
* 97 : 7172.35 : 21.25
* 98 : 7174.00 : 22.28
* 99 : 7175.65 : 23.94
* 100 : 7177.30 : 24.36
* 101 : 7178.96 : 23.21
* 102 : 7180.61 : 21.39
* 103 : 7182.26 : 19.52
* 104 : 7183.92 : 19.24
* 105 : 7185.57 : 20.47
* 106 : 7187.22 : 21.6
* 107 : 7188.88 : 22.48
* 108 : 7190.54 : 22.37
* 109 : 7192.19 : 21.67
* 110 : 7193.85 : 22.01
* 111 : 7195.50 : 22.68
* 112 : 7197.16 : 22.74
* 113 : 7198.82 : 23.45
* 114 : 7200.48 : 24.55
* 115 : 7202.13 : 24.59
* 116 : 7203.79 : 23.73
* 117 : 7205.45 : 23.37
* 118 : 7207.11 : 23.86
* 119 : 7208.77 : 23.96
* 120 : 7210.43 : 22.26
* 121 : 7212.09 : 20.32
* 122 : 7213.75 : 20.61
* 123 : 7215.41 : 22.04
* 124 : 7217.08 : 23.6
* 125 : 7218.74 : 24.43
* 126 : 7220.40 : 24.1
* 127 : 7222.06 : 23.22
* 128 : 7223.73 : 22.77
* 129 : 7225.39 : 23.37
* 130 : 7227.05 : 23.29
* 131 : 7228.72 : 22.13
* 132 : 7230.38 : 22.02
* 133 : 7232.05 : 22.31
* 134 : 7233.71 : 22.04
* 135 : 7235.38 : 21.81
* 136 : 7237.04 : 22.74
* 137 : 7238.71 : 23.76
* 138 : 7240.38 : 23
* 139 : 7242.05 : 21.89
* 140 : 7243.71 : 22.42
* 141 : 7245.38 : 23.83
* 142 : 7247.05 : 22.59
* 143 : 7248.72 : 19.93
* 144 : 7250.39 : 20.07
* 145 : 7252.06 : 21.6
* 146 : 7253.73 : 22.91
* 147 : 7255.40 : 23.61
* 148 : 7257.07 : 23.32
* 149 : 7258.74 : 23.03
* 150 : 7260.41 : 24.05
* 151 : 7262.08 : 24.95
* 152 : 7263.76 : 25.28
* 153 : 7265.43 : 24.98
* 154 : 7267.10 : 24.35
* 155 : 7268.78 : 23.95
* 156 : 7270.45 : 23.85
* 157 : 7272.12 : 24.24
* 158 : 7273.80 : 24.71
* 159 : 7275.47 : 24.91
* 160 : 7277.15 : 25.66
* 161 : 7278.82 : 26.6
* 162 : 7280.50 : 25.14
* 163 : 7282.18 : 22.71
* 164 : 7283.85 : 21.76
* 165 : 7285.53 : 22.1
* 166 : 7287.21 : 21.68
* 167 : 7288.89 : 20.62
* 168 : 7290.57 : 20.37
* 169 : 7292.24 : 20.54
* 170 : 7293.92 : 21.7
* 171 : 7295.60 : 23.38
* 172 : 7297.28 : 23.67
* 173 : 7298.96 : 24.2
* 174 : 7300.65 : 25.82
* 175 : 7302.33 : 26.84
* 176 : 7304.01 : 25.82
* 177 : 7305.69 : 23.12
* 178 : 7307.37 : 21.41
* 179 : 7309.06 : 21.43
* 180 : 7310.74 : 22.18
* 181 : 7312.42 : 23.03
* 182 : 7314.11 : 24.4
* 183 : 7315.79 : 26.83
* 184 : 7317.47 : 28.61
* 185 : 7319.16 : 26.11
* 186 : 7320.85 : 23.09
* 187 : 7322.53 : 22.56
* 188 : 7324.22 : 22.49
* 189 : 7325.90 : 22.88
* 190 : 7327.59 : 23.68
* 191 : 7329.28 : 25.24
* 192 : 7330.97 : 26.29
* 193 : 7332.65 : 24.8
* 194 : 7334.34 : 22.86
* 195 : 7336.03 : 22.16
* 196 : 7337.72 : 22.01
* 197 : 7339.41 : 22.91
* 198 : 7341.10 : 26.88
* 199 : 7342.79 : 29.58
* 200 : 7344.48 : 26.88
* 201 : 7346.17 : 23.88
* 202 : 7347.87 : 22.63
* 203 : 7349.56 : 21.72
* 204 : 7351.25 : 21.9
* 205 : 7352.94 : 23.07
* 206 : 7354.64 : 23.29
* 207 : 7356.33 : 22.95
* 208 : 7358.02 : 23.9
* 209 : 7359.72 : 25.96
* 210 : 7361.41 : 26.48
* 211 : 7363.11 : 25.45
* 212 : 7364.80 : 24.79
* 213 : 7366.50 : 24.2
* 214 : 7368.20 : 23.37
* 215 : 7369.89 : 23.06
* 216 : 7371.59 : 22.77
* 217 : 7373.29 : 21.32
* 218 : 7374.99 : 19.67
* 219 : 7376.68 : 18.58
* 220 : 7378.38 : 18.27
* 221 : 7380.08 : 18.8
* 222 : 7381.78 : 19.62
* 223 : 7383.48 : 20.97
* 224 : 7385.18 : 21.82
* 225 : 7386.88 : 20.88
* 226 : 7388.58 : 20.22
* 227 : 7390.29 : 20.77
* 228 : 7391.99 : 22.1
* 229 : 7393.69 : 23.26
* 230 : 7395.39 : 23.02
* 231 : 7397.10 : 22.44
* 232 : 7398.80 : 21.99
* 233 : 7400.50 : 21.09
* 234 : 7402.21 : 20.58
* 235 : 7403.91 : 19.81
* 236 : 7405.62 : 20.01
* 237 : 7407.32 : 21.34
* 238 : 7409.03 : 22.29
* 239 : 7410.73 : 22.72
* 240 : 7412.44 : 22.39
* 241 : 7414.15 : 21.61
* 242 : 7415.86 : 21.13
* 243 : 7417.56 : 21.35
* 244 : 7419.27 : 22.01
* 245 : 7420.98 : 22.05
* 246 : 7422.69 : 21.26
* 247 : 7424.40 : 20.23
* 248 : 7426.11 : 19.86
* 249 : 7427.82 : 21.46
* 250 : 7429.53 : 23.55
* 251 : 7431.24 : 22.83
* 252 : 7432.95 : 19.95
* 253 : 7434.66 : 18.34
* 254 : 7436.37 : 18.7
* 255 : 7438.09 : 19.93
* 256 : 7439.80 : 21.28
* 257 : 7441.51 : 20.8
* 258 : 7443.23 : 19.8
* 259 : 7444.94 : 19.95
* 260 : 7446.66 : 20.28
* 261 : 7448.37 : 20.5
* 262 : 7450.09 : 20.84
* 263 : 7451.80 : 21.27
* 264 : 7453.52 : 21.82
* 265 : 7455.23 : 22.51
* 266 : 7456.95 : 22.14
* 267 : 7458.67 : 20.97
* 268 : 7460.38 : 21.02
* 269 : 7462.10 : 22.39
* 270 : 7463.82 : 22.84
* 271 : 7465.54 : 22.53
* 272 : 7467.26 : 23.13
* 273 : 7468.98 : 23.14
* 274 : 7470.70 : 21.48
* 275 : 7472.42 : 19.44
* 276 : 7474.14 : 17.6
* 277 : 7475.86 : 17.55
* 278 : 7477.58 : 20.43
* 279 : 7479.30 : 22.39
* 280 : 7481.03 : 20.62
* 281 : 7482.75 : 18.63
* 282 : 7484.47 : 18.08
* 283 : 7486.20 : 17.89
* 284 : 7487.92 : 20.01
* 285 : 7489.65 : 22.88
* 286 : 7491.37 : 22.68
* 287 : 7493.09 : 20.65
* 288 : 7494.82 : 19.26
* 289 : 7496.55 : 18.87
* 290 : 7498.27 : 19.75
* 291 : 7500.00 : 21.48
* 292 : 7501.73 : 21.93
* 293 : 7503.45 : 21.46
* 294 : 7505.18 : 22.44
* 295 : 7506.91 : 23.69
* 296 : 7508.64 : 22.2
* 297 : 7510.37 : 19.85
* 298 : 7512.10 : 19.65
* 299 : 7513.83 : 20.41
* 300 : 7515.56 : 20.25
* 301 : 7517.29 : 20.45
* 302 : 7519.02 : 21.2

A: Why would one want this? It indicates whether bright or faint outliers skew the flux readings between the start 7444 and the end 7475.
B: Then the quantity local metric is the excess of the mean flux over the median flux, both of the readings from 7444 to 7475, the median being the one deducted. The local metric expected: -0.05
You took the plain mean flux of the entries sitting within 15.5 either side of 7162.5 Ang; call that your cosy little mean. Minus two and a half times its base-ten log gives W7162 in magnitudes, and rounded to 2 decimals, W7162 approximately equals -3.43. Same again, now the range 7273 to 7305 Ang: -3.43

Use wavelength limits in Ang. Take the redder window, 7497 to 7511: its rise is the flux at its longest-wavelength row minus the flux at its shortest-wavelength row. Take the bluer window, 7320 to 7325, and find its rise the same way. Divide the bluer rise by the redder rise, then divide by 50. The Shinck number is -0.120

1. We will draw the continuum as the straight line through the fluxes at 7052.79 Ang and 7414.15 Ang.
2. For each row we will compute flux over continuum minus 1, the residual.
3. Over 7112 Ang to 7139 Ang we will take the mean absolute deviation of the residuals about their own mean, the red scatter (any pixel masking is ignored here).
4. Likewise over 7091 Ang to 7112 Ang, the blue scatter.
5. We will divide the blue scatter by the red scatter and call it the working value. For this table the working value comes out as 0.54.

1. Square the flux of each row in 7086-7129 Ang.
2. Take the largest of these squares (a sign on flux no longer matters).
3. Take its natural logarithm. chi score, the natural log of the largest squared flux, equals 6.50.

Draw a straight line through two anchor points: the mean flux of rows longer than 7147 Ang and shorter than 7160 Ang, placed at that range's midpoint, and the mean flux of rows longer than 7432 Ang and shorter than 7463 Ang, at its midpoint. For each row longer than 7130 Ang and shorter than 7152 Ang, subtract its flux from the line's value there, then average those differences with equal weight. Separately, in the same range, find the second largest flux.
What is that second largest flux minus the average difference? 26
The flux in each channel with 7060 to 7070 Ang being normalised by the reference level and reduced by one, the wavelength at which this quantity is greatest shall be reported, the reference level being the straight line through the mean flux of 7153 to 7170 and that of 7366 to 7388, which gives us 7065.80 Ang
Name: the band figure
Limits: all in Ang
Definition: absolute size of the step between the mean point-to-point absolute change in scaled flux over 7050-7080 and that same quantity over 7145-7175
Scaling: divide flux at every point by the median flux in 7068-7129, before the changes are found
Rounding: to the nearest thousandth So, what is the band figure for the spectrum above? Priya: 0.012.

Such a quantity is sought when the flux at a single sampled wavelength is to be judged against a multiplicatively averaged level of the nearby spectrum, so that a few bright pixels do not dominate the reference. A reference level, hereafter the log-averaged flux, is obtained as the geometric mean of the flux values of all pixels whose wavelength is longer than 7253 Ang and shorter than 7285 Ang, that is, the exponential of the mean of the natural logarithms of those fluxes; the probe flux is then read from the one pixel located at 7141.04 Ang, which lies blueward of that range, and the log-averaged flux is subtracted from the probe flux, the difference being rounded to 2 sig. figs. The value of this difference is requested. 2.3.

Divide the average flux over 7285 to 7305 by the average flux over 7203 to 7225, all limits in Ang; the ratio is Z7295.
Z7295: 1.01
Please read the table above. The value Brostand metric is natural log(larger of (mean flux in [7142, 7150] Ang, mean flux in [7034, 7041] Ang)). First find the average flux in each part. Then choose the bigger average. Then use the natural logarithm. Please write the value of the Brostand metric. 3.27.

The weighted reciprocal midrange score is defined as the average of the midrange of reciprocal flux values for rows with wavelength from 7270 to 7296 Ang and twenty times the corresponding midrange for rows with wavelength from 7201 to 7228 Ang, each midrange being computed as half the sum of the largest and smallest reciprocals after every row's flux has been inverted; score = 0.471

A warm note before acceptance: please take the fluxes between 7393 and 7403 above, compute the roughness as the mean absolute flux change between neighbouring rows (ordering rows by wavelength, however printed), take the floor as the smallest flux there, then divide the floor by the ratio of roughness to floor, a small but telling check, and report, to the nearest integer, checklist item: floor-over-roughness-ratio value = 790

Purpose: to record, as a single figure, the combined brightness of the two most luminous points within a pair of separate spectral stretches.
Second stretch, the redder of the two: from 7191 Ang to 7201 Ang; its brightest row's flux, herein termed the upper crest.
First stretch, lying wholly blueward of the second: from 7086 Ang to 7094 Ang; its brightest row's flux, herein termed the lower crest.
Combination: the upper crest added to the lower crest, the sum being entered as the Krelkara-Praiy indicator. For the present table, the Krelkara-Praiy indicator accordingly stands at 48.0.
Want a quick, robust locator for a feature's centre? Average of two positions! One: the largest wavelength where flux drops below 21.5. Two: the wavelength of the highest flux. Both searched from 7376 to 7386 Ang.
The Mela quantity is 7384.3 Ang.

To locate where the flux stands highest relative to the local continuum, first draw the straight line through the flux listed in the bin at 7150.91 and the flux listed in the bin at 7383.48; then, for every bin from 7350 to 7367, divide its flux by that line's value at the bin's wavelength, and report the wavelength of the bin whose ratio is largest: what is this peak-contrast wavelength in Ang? 7361.41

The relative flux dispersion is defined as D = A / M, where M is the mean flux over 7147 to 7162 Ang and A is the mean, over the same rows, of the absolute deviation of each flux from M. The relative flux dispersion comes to 0.035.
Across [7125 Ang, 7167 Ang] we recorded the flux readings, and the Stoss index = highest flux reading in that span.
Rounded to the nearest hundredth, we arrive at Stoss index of 26.85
